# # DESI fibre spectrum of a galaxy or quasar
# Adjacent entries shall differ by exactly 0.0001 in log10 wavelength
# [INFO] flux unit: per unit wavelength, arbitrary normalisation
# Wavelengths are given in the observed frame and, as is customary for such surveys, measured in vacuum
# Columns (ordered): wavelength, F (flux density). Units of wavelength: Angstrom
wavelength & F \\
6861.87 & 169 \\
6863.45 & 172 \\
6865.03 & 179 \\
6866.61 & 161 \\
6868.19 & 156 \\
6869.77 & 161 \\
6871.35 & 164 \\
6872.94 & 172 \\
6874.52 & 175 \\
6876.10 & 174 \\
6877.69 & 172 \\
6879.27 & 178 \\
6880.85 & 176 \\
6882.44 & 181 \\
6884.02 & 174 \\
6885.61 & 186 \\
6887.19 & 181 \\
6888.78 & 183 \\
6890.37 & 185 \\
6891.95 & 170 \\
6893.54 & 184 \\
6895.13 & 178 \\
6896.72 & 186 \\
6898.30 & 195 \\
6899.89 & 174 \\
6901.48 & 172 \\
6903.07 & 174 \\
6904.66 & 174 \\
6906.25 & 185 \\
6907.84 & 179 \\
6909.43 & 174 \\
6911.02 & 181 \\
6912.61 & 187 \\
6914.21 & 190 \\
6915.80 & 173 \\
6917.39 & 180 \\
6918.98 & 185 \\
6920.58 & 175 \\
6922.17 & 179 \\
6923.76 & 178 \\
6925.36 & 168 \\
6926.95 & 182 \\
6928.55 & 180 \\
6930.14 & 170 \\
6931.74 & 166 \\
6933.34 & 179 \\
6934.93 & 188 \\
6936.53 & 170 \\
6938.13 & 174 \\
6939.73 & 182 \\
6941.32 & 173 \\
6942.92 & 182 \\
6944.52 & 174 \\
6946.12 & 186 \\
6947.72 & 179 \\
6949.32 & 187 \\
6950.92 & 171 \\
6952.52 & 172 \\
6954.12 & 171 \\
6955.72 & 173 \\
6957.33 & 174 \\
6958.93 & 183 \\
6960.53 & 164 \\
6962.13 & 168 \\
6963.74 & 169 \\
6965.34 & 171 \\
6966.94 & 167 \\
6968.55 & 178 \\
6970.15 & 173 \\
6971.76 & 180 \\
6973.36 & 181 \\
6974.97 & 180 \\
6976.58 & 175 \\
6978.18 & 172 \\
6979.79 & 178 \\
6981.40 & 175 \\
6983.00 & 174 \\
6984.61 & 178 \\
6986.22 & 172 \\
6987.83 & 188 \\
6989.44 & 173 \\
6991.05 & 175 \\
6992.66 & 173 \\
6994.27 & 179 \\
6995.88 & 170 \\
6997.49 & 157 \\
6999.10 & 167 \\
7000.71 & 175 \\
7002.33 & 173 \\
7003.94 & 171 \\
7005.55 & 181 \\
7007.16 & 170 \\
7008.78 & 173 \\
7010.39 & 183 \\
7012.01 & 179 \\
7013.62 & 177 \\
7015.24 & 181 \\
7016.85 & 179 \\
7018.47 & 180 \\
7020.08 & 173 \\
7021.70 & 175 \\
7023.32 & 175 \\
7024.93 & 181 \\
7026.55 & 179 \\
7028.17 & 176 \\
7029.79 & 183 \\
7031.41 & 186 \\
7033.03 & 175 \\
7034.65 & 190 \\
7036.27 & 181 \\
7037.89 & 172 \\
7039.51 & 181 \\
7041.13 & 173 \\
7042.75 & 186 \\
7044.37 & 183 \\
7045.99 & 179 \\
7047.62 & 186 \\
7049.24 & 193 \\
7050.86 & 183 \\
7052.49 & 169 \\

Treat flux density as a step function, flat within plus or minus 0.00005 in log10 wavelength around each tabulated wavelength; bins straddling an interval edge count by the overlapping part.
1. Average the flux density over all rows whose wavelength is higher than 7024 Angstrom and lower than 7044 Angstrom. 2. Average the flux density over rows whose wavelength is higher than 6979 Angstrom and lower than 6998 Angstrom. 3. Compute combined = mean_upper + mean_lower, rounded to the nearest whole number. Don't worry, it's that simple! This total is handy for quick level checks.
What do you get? 355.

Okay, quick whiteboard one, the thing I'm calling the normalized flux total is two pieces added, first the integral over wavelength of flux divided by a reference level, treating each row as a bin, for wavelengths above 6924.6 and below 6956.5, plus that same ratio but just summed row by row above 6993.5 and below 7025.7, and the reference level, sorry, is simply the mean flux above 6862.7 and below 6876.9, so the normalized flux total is 54.3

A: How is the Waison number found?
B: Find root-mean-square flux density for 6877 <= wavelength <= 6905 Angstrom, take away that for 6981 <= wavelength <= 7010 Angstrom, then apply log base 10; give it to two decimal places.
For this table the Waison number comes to 0.74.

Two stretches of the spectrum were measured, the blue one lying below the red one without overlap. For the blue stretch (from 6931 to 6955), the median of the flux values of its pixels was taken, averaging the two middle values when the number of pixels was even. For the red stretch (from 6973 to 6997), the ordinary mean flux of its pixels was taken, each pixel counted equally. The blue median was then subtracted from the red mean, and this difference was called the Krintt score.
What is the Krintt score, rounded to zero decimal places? 2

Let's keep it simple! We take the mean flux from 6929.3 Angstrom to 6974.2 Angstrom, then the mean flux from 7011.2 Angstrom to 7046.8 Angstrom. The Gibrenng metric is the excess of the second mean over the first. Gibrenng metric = 4.1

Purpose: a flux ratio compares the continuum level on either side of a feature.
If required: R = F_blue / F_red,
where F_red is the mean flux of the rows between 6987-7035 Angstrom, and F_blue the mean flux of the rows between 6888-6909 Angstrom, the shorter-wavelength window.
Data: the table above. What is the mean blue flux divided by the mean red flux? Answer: 1.02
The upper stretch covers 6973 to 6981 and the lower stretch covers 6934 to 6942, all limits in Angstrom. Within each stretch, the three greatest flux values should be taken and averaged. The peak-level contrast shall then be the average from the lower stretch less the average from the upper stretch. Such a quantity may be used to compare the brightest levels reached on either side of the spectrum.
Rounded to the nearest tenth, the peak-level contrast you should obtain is 1.7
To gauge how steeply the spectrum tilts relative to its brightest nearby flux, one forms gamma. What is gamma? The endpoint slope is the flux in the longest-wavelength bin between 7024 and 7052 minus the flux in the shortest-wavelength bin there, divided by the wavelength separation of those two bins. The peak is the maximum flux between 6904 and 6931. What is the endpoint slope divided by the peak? 0.0004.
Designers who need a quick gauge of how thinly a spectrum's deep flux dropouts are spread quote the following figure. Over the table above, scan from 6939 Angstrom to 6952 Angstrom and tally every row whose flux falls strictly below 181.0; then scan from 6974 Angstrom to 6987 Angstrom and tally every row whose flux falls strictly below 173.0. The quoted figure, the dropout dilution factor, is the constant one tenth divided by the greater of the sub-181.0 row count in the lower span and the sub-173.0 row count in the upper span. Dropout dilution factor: 0.025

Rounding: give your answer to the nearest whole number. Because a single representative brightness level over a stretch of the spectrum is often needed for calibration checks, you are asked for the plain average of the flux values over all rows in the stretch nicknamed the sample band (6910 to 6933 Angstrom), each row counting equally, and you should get 178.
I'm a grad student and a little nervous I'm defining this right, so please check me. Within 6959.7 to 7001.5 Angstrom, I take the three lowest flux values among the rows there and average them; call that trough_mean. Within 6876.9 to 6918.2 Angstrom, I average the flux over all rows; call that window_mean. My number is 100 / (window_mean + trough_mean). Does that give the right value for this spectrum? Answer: 0.292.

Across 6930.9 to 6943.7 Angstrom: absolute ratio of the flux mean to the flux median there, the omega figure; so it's 1.00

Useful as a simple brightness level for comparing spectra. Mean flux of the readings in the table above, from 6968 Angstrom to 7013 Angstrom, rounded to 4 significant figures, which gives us 175.1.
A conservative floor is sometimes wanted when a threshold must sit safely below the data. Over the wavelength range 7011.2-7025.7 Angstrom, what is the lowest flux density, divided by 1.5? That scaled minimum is 115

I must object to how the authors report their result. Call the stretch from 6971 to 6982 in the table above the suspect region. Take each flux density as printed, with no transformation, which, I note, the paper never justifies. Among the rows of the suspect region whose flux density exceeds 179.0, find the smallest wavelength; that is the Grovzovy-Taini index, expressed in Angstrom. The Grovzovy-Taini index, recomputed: 6971.76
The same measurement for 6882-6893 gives 6882.44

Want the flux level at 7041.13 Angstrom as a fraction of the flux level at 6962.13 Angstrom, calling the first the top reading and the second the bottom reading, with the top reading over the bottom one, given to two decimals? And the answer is 1.03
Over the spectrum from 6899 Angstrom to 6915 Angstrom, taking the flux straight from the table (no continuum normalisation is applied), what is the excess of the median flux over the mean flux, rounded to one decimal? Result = -2.5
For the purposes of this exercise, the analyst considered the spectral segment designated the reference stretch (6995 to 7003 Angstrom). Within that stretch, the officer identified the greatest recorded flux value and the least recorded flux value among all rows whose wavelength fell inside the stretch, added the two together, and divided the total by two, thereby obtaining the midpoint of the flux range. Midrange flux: 166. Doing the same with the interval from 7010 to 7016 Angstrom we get 180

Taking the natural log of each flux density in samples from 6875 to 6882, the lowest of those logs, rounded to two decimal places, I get 5.15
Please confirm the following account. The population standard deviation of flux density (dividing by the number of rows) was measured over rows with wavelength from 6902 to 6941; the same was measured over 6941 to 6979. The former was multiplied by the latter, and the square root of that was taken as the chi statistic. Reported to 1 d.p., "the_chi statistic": 6.1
